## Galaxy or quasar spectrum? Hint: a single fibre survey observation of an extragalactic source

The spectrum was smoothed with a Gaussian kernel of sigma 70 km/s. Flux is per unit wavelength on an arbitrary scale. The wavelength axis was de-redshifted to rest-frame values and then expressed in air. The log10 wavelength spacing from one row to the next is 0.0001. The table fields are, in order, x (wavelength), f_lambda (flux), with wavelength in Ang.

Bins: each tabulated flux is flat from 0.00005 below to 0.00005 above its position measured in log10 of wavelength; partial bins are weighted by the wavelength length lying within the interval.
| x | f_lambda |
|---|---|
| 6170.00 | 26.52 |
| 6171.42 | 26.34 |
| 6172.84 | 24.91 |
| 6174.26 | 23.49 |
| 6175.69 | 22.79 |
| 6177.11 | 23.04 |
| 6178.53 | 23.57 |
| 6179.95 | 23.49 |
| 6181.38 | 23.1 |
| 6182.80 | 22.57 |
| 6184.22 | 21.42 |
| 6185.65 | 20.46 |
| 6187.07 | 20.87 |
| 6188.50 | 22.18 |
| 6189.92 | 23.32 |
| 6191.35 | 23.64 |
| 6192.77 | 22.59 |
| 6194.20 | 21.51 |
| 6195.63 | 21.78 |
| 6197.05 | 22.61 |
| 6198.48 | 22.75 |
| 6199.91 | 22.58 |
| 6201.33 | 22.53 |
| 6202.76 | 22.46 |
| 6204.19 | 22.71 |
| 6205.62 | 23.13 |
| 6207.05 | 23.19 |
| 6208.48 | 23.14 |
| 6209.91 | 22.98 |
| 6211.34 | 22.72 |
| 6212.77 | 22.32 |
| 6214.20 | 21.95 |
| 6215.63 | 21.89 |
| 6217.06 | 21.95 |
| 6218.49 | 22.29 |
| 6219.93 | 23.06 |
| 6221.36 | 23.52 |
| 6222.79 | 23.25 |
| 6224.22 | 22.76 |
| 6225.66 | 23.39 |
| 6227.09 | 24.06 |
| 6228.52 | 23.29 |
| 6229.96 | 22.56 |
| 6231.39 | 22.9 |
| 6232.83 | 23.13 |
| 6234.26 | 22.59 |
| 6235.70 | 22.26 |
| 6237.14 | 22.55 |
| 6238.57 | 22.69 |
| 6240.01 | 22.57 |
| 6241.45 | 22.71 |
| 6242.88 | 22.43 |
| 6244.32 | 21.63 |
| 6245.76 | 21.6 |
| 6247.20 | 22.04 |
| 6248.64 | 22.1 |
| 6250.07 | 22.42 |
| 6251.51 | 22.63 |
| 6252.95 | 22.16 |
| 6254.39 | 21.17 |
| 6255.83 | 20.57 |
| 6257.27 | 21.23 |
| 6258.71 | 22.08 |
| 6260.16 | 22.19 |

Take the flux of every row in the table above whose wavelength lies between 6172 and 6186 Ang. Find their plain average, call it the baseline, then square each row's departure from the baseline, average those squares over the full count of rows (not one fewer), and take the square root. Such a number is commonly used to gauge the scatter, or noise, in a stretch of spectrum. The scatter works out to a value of 1.16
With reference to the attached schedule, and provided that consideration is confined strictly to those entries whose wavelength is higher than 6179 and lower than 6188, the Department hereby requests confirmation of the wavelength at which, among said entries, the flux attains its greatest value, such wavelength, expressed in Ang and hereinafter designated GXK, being 6179.95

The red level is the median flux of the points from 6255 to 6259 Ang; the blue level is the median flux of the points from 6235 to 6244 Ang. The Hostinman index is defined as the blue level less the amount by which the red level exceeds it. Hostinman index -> 23.9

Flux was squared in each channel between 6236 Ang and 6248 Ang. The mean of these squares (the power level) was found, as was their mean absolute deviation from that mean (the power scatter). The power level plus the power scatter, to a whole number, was 514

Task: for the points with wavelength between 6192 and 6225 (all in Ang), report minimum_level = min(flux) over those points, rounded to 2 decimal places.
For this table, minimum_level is 21.51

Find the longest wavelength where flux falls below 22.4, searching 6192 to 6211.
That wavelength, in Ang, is 6195.63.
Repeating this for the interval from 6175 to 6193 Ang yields 6188.50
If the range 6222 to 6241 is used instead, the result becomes 6235.70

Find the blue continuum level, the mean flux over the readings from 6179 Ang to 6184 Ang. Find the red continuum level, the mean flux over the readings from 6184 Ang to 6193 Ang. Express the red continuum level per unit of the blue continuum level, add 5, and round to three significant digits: 5.96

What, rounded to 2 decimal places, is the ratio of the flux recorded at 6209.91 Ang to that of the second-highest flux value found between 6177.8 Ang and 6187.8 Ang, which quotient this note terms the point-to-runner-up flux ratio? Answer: 0.98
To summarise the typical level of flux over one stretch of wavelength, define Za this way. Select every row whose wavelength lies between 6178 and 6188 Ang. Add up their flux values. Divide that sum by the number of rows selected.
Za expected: 22.2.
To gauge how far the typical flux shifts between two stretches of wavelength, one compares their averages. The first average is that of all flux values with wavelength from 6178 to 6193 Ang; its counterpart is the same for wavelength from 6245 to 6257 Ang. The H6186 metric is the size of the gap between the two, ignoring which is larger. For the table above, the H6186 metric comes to 0.64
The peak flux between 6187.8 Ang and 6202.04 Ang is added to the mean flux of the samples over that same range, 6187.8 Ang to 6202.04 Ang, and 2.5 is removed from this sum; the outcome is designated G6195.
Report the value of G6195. 43.7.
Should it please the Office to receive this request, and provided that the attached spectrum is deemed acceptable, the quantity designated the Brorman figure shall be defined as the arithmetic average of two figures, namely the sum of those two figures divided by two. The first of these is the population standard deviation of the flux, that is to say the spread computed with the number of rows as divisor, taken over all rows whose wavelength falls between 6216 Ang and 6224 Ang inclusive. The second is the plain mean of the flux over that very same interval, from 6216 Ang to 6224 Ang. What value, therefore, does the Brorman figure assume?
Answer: 11.7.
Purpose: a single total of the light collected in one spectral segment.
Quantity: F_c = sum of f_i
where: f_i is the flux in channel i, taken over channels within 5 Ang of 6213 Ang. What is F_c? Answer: 157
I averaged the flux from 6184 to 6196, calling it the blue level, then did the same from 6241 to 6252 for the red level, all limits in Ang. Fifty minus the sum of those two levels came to 5.8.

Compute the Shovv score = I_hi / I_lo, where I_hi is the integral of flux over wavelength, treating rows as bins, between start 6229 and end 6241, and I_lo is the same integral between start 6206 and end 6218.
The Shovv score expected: 1.01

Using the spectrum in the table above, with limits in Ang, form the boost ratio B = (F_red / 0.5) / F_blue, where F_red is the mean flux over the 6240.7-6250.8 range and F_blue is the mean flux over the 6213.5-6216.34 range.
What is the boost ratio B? 2.02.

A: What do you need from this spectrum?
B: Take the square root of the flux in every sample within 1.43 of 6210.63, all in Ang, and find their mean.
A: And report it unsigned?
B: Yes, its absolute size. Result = 4.78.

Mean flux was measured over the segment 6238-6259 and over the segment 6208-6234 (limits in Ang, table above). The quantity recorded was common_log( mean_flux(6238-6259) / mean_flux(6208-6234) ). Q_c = -0.016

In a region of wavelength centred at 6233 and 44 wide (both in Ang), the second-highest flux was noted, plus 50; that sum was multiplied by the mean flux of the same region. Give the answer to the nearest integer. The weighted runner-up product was 1657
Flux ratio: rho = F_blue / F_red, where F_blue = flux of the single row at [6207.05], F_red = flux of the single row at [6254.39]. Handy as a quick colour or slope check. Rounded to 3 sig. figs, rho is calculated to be 1.10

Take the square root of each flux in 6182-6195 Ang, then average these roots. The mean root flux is 4.70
